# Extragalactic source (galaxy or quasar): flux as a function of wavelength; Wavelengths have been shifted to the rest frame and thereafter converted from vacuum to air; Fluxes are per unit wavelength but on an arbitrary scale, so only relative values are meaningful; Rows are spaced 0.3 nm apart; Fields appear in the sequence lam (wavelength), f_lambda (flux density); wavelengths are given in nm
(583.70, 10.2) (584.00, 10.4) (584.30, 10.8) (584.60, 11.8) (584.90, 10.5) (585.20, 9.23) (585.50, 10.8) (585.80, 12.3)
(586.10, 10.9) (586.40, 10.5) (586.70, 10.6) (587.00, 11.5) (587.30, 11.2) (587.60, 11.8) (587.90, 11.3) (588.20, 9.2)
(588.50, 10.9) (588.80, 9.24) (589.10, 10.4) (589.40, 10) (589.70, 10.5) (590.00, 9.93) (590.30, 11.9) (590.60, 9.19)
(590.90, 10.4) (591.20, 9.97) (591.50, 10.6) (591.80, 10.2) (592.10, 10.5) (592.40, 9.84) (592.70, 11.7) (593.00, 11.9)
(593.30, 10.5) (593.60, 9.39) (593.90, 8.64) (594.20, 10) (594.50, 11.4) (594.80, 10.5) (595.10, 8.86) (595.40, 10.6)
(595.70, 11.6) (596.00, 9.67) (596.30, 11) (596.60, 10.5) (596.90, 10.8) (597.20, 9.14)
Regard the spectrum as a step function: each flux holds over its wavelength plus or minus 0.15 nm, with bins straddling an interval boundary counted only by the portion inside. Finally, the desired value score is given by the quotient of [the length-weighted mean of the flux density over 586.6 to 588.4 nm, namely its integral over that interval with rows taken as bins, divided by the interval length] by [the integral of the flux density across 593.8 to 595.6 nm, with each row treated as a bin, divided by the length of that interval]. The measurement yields 1.09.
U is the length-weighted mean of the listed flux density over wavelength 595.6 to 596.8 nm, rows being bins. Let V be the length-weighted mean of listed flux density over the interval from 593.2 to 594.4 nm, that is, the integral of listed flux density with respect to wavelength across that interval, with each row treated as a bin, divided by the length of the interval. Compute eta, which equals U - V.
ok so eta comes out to 1.0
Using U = 10.7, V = 9.7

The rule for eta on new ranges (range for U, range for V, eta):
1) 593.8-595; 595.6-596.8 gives -0.5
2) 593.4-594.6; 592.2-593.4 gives -1.2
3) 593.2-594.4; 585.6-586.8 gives -1.4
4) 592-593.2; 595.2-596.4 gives 0.4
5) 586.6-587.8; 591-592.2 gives 1.0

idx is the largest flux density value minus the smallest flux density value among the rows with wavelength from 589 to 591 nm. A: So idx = 2.7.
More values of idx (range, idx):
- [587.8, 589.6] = 2.1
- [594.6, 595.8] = 2.7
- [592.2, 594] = 3.3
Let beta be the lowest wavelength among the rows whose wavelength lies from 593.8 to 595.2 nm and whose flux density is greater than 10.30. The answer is 594.50 nm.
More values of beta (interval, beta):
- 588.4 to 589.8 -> 588.50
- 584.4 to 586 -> 584.60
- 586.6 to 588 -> 586.70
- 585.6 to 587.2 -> 585.80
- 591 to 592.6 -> 591.50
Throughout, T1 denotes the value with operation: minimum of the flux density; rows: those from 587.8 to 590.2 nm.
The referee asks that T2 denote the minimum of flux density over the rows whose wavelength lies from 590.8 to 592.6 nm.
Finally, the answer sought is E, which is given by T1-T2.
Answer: -0.6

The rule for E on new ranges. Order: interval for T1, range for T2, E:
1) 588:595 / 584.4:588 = -0.6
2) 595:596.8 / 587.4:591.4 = -0.3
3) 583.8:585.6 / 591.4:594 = 0.6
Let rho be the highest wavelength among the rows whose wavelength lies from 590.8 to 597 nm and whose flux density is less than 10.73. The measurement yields 596.60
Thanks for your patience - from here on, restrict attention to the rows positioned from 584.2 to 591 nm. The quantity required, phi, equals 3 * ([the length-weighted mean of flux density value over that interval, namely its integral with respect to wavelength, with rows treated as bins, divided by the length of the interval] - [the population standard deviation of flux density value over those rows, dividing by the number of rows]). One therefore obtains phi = 29.3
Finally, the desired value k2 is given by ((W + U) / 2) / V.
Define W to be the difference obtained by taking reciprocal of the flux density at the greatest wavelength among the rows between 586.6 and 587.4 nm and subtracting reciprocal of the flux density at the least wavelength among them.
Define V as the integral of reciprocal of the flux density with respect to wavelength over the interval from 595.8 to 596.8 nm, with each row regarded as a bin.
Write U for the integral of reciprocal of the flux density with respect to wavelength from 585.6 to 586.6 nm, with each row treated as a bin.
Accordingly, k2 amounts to 0.442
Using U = 0.090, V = 0.096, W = -0.005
